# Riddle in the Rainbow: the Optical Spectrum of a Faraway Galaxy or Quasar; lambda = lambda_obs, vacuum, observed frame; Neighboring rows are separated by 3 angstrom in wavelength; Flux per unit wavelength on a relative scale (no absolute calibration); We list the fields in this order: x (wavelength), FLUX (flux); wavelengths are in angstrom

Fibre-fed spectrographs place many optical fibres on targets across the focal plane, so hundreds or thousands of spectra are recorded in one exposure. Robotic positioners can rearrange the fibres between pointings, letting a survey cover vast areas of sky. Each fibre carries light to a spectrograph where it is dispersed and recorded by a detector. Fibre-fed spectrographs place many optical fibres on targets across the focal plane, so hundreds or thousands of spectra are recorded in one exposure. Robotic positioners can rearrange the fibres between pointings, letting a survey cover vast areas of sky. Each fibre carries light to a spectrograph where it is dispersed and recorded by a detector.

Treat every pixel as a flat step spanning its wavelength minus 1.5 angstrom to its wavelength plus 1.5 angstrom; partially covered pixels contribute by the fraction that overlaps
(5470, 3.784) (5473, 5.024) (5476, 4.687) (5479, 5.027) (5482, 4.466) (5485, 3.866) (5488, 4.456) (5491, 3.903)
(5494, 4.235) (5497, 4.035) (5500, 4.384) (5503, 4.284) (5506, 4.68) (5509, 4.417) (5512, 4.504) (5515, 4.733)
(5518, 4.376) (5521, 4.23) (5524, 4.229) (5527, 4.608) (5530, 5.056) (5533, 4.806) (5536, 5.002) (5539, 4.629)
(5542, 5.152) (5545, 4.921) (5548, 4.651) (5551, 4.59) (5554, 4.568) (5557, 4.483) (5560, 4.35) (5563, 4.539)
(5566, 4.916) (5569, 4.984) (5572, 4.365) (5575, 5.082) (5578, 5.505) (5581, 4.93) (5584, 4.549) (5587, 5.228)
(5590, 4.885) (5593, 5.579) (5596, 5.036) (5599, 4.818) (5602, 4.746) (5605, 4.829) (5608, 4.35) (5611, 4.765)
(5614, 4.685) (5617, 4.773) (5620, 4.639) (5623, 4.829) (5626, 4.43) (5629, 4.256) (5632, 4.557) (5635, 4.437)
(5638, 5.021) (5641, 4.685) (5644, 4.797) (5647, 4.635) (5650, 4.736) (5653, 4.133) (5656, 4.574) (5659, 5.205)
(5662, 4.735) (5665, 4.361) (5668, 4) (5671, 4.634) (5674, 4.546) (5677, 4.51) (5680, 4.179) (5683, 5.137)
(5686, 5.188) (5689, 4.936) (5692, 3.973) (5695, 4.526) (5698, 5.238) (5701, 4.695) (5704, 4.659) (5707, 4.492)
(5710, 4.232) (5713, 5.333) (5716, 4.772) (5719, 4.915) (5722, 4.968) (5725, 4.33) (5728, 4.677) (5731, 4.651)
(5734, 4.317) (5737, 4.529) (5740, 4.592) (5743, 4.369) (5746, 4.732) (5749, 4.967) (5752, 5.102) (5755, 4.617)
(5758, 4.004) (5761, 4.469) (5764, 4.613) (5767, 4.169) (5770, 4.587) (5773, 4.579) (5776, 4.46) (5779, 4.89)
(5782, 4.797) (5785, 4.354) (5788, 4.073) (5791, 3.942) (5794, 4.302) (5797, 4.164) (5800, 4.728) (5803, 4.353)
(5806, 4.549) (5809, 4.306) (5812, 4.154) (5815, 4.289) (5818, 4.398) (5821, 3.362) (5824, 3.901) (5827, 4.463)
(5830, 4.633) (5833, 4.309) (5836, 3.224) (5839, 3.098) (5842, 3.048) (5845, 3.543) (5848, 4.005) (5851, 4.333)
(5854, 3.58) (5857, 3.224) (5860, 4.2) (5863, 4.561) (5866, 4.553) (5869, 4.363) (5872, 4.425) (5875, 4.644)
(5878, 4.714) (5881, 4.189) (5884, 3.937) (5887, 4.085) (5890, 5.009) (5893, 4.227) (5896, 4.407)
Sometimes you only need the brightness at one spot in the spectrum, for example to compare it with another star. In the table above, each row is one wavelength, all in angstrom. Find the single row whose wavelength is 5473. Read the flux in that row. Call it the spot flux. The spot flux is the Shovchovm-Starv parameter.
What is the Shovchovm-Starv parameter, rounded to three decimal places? 5.024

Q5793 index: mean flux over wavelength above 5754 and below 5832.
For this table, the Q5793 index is 4.35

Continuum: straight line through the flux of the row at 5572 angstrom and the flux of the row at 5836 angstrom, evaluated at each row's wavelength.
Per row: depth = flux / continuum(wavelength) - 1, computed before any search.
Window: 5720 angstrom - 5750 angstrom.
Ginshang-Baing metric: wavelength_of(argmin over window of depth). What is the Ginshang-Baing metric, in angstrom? 5725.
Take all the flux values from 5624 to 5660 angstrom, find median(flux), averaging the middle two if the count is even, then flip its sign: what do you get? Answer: -4.60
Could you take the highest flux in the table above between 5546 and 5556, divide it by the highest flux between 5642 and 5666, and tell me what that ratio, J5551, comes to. 0.89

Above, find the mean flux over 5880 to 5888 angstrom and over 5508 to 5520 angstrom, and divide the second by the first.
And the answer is 1.11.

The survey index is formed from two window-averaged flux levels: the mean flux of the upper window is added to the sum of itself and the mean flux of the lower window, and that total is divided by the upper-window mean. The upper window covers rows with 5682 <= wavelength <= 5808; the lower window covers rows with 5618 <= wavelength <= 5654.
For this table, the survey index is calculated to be 3.00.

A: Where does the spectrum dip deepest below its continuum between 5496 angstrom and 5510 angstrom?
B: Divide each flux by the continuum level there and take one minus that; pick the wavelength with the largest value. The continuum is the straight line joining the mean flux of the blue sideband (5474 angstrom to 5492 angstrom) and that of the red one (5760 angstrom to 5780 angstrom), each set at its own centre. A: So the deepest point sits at 5497 angstrom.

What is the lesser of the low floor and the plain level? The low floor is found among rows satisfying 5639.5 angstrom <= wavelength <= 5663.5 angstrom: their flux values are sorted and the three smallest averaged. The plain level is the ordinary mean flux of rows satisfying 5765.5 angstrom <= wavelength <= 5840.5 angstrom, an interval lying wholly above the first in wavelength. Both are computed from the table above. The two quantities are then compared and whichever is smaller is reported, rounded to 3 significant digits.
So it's 4.24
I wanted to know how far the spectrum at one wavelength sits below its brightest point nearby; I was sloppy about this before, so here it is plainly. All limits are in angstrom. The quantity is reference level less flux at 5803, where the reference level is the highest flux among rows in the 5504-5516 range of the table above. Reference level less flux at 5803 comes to 0.4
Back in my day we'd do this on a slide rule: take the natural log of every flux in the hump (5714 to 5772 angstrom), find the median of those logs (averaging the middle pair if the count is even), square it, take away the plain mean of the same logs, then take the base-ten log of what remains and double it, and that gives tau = -0.18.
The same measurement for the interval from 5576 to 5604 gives -0.06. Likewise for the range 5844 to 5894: -0.38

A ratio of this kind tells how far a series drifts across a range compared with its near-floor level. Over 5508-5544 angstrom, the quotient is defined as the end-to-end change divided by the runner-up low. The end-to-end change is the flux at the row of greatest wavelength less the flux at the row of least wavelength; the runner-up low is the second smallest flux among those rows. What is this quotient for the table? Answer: 0.17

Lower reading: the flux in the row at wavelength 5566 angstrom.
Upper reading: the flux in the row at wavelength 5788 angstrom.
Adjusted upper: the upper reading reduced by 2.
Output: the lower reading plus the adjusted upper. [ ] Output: 7.0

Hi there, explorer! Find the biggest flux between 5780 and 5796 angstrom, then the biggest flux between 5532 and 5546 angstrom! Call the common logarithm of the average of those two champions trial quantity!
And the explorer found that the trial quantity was 0.697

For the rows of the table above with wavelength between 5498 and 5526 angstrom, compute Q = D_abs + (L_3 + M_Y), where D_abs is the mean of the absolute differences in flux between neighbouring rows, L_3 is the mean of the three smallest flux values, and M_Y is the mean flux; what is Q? 8.9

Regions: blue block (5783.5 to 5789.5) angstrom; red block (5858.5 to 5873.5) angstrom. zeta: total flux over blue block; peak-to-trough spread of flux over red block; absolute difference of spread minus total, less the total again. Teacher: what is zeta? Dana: -0.36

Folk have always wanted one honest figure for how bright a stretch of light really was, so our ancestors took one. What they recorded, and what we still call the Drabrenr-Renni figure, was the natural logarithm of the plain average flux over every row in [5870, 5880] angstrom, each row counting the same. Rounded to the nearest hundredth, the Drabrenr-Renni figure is 1.52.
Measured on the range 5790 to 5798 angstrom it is 1.42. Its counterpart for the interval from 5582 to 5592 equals 1.59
